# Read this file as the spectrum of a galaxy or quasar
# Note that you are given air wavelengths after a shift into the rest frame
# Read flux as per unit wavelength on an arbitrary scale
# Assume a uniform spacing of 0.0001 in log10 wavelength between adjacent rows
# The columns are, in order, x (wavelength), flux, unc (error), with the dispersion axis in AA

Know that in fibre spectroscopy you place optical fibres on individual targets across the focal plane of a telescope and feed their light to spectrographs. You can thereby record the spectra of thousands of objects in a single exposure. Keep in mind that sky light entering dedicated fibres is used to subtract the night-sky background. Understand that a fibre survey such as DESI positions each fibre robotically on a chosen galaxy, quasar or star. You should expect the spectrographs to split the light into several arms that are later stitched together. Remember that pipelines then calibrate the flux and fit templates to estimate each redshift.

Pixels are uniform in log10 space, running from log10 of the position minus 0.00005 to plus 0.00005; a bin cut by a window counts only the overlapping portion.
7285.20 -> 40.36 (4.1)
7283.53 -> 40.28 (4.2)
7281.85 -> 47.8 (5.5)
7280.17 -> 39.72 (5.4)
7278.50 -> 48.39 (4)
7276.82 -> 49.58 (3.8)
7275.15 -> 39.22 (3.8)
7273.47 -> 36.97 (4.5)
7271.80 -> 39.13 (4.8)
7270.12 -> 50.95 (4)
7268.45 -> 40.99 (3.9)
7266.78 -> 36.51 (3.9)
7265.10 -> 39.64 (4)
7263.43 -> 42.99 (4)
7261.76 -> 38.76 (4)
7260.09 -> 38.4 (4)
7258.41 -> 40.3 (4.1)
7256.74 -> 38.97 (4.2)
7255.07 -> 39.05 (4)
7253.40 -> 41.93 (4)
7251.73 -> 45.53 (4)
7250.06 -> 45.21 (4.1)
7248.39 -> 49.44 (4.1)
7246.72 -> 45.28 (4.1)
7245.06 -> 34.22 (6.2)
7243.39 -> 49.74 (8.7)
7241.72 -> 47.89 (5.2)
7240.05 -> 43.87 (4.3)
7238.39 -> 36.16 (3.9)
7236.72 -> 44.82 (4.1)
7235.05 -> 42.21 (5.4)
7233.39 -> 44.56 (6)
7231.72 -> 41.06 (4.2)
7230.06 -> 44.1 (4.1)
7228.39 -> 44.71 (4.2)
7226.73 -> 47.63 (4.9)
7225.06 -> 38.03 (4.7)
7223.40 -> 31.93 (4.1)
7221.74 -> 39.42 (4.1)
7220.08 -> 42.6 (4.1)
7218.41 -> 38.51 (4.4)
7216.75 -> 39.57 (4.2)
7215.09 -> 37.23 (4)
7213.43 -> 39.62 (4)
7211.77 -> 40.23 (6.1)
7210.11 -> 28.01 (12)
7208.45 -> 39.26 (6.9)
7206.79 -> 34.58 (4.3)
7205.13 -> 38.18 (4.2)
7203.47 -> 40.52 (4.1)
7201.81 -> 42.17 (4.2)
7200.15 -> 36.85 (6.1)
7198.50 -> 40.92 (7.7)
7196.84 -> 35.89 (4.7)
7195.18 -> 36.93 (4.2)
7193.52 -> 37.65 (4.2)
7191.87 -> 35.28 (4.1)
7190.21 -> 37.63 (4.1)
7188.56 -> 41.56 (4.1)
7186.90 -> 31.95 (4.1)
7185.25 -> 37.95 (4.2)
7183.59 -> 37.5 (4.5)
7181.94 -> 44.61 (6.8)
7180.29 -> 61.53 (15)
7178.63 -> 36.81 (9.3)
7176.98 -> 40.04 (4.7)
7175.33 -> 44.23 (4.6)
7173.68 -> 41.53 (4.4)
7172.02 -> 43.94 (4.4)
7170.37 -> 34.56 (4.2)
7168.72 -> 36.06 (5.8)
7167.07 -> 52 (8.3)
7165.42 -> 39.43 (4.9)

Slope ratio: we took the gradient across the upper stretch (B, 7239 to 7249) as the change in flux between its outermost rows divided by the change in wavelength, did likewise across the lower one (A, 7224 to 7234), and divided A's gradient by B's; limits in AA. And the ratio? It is 1.2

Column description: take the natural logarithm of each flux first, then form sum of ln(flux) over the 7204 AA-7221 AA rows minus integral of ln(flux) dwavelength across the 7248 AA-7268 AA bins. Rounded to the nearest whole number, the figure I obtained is -38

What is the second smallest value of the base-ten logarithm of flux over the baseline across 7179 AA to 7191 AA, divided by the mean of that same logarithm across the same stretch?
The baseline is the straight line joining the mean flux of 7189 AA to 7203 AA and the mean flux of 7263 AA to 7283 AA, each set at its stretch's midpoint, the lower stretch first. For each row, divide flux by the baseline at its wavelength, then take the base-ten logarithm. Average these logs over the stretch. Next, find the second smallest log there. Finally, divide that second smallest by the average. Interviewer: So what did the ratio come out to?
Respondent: 0.0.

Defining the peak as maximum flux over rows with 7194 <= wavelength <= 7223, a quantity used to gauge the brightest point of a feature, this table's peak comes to 42.6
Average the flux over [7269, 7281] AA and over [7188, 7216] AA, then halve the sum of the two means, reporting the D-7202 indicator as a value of 40.6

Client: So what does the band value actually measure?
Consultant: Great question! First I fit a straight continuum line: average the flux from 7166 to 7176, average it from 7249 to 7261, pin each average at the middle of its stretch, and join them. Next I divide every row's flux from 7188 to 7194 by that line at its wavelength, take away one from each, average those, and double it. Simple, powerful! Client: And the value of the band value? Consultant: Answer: -0.2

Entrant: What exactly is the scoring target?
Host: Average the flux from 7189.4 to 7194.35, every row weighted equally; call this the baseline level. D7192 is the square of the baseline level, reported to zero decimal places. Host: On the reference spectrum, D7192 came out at 1358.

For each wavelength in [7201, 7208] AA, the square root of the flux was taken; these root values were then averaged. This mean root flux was 6.23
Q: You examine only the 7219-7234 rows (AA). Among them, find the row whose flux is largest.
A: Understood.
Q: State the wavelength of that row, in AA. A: 7226.73 AA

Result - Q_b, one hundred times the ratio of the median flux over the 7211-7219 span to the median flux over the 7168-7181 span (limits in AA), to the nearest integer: 97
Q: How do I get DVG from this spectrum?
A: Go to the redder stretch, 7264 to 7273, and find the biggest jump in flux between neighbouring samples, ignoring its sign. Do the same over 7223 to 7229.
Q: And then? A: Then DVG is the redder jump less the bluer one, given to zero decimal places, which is 2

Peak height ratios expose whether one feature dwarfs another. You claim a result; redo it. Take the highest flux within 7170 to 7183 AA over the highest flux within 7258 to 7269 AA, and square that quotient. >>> 2.0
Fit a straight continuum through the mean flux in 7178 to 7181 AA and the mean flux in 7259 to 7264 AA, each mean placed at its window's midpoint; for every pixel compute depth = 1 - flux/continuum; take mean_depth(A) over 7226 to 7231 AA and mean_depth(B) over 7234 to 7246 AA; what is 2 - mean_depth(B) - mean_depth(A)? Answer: 2.05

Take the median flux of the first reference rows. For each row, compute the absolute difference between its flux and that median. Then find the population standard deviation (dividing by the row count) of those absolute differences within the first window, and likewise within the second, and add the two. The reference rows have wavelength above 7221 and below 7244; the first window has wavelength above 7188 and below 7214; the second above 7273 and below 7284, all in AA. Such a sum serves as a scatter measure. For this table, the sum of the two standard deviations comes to 4.4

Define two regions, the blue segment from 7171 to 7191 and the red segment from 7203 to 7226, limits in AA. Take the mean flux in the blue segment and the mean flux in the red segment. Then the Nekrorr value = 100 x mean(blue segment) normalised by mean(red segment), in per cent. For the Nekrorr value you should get 110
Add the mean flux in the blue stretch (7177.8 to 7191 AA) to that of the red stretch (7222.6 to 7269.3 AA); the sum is 83.1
